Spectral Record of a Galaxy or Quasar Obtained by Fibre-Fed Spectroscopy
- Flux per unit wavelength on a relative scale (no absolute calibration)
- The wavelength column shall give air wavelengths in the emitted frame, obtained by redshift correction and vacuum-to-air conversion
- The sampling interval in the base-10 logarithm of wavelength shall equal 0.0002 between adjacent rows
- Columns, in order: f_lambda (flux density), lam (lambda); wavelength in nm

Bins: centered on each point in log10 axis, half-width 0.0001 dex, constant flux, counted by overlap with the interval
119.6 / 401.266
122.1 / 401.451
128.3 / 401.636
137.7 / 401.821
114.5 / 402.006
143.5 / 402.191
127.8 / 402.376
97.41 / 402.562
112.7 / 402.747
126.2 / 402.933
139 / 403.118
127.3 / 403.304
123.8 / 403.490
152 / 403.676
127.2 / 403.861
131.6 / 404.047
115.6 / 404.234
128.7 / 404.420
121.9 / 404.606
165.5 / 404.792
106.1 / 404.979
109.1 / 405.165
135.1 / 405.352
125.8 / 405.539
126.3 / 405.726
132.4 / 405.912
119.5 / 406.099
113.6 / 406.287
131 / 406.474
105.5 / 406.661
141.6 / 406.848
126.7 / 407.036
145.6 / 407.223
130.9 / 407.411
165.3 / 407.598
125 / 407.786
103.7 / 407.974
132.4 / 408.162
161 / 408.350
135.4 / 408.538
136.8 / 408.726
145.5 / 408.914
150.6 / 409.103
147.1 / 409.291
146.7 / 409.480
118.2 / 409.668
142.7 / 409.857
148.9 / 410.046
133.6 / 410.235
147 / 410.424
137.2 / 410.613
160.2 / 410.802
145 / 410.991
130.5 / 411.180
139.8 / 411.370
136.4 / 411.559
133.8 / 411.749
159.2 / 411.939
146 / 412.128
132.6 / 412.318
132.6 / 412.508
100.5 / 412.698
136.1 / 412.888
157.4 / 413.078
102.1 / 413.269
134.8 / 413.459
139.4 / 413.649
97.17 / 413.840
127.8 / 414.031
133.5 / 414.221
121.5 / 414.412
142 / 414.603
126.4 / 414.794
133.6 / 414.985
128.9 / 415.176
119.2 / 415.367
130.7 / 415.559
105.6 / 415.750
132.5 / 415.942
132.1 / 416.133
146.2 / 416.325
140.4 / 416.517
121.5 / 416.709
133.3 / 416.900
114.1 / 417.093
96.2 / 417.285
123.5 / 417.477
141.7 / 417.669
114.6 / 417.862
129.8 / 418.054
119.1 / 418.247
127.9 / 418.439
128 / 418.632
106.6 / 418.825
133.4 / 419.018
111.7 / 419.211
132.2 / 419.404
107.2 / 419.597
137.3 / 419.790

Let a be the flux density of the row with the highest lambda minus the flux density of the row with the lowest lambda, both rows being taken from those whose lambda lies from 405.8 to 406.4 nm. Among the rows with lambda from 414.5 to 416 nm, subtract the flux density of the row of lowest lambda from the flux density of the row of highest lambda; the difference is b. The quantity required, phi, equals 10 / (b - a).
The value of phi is 1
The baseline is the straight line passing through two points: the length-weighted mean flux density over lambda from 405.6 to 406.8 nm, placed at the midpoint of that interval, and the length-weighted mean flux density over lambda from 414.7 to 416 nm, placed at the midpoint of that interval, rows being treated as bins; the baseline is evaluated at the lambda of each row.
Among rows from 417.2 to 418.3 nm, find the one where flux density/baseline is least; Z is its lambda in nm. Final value 417.285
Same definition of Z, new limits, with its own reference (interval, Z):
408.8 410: 409.668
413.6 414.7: 413.840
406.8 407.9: 407.786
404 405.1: 404.979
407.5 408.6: 407.974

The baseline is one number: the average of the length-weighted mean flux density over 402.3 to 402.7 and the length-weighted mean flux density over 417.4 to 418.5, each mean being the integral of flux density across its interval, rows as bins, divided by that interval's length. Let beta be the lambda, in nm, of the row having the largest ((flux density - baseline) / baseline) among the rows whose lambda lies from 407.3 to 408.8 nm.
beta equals 407.598 nm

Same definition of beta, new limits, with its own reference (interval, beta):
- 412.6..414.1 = 413.078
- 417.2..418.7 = 417.669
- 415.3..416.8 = 416.325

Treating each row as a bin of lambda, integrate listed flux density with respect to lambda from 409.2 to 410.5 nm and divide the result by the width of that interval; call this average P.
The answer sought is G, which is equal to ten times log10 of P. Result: 21.5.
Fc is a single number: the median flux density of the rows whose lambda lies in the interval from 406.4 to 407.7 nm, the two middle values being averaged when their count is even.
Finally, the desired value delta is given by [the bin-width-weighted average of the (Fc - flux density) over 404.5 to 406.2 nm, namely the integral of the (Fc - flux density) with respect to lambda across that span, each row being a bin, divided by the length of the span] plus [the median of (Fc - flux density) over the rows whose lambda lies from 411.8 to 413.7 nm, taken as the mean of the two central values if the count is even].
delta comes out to -0.3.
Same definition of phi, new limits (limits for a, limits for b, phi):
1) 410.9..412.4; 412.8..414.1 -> 2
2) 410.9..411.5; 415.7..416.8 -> 0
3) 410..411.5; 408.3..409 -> -2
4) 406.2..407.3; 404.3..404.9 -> 2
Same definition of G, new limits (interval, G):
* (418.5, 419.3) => 20.8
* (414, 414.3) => 21.2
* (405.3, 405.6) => 21.1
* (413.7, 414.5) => 20.8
